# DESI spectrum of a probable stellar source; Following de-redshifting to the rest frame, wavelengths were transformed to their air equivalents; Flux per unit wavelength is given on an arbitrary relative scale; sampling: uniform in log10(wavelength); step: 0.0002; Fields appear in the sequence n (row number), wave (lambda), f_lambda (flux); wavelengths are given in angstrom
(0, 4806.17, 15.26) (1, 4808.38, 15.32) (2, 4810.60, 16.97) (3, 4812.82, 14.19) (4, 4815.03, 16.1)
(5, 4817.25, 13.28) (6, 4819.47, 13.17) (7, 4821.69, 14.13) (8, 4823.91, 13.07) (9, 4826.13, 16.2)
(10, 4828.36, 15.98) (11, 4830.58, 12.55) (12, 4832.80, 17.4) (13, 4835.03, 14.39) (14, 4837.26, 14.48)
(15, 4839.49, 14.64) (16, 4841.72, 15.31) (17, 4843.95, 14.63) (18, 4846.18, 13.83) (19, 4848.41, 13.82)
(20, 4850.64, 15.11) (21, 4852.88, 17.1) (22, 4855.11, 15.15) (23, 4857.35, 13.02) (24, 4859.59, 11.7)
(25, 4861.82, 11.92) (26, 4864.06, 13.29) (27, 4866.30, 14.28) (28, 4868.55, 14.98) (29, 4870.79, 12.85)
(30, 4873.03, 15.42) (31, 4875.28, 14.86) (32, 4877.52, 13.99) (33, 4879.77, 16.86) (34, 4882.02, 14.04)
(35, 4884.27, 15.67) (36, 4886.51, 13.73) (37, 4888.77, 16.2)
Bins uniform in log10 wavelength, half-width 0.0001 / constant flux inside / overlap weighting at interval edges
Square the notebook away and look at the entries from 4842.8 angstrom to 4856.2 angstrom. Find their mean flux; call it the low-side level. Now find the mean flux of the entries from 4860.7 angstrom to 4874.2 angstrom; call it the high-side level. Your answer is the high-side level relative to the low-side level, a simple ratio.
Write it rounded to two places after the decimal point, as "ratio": 0.92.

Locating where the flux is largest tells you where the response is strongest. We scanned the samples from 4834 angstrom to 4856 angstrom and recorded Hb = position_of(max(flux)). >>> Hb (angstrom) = 4852.88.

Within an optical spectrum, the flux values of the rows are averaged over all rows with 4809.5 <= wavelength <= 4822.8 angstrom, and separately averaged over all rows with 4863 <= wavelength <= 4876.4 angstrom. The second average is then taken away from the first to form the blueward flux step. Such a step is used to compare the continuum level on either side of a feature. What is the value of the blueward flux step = 0.36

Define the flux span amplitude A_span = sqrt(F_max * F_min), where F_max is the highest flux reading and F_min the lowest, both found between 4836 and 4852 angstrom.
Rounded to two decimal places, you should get 14.55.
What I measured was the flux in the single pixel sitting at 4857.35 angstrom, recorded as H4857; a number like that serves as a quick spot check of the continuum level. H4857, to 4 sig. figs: 13.02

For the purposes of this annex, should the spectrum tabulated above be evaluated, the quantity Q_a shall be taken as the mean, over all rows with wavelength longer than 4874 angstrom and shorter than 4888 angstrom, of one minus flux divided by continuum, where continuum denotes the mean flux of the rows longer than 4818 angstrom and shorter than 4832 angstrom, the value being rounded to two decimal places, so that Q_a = -0.05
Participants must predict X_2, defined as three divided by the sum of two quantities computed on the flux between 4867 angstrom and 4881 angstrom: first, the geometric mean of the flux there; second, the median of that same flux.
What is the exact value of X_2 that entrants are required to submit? 0.101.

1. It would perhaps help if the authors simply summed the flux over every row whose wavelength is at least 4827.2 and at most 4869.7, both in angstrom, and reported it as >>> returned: 274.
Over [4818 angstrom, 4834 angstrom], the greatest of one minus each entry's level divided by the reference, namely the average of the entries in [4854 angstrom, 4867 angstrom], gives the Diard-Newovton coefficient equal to 0.05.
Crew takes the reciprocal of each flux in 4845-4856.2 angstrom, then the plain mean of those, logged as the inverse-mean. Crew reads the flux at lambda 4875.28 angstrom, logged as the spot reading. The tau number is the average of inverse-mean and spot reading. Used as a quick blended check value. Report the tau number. 7.5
